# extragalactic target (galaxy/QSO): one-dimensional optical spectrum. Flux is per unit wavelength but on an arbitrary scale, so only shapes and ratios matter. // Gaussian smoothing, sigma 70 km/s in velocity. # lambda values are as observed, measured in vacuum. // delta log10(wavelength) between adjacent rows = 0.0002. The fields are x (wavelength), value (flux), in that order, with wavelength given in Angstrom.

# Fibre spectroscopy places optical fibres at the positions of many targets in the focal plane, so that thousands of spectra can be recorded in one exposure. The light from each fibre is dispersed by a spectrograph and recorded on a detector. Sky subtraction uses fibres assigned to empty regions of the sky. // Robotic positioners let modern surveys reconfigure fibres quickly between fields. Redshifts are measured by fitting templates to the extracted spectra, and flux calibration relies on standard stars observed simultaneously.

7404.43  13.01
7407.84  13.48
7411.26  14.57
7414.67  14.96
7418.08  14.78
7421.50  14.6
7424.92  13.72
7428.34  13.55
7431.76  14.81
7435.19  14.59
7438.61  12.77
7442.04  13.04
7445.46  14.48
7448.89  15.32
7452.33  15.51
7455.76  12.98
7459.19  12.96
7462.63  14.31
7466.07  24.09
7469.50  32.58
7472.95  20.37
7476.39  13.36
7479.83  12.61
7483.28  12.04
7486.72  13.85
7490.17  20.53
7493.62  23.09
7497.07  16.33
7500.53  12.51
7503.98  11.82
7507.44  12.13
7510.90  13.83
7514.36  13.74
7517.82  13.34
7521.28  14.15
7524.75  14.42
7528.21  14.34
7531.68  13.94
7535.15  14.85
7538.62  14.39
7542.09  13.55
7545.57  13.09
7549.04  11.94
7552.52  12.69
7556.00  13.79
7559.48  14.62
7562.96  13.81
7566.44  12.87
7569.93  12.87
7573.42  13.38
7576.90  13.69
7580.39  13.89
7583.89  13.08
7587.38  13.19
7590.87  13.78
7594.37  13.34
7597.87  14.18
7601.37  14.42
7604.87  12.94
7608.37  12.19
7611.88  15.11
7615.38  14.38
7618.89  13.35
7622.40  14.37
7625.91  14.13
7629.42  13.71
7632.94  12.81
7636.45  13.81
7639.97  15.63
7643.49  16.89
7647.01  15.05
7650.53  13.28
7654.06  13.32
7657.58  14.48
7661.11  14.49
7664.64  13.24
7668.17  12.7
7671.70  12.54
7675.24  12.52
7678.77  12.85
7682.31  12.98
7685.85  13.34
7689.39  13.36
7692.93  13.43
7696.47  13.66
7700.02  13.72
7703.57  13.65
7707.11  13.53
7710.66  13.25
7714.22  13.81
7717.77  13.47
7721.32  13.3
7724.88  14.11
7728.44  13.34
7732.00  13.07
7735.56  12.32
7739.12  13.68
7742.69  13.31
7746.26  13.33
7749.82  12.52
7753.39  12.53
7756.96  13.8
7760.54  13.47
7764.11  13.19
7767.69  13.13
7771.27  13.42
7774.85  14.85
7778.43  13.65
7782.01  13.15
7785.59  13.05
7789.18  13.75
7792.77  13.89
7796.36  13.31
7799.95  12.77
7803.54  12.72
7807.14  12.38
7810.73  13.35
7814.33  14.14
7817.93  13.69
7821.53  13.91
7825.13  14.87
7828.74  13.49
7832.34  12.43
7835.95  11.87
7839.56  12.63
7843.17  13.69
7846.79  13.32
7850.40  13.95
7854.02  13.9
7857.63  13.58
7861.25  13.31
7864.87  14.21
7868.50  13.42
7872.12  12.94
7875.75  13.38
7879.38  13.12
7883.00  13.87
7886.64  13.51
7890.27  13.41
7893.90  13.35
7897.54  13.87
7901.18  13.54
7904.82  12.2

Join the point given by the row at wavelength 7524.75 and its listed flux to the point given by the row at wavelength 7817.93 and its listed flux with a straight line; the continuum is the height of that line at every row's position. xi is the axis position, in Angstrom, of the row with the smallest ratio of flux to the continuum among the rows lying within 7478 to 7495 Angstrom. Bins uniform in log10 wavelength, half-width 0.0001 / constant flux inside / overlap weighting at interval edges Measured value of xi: 7483.28 Angstrom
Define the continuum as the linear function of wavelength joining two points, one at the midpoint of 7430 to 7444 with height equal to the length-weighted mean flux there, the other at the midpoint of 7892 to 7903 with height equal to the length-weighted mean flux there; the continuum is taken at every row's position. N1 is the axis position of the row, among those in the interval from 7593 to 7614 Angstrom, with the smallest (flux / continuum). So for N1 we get 7608.37 Angstrom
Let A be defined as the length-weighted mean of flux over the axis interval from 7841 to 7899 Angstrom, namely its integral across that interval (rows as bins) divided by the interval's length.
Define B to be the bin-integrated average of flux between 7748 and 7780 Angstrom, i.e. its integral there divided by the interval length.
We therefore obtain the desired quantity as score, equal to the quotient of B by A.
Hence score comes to 1.0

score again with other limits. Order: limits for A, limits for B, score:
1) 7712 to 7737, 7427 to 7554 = 1.1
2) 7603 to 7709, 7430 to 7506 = 1.2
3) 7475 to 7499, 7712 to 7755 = 0.8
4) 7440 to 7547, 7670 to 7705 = 0.9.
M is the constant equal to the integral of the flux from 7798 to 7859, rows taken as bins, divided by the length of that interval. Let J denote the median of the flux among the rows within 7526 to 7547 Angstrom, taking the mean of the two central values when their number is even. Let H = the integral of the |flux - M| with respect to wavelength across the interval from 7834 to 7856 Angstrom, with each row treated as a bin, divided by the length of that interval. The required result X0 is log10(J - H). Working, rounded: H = 0.6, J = 14.1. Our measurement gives 1.13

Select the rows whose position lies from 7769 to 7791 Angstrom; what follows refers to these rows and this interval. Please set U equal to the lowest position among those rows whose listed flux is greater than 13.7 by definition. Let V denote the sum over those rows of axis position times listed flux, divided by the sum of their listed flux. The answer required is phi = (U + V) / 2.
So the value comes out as 7777.5 Angstrom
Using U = 7774.85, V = 7780.1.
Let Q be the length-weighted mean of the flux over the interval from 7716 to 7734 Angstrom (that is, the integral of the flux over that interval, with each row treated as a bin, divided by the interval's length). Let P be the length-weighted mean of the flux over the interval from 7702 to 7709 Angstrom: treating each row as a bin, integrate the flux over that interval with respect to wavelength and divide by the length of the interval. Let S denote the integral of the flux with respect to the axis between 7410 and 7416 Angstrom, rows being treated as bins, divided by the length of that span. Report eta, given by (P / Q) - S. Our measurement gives -13.8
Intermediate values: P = 13.6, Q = 13.4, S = 14.8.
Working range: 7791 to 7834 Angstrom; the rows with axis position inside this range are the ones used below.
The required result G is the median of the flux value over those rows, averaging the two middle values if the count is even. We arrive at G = 13.4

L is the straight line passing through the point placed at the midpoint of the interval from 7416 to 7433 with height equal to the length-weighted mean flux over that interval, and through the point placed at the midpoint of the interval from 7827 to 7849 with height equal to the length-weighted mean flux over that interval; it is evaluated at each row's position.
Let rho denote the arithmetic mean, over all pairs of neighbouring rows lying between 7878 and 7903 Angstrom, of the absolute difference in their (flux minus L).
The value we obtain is 0.35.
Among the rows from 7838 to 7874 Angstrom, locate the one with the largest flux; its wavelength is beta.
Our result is 7864.87 Angstrom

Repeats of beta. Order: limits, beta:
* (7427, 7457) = 7452.33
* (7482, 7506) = 7493.62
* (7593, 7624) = 7611.88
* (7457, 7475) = 7469.50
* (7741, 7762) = 7756.96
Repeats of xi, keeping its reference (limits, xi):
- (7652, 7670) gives 7668.17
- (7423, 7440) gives 7438.61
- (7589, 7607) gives 7604.87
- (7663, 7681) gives 7675.24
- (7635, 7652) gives 7650.53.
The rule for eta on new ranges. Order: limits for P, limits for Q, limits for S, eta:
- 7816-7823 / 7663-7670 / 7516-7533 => -13.0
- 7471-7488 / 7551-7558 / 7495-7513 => -12.4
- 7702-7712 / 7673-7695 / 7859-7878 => -12.4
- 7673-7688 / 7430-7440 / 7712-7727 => -12.7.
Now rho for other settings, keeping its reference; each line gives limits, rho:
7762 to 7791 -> 0.61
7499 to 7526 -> 0.61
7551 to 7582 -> 0.59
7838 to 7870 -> 0.55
